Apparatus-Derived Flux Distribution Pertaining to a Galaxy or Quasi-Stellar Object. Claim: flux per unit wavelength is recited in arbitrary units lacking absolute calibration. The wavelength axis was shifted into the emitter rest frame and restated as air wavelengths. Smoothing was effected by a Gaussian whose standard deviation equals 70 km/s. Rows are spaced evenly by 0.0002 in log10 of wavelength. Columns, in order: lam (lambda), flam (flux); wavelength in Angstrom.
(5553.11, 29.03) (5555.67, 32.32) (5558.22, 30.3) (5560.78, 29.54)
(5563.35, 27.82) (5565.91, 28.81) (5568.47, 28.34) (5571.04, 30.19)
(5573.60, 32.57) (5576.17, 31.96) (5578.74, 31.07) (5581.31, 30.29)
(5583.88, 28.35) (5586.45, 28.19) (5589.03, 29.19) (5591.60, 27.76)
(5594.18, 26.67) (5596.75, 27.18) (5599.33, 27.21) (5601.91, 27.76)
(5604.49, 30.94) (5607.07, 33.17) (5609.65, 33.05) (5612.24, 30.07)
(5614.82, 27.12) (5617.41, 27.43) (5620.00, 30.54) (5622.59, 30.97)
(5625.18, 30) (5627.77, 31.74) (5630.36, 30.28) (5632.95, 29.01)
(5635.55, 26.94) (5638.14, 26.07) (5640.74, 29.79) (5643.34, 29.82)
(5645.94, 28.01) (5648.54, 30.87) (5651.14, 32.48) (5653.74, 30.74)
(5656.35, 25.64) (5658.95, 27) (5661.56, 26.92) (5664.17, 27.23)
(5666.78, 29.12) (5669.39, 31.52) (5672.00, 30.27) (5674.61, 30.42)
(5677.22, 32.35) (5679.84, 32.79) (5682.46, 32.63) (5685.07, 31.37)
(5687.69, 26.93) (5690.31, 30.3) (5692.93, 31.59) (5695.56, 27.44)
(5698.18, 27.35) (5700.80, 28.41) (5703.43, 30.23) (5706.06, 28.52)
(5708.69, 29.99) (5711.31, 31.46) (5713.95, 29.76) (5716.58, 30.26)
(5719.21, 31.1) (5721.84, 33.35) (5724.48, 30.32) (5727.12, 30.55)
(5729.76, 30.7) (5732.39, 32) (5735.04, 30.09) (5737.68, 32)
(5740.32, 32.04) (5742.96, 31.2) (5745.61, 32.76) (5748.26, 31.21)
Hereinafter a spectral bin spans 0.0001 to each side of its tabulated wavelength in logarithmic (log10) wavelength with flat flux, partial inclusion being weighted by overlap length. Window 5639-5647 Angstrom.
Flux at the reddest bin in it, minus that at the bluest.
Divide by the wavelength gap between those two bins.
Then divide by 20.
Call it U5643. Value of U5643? -0.017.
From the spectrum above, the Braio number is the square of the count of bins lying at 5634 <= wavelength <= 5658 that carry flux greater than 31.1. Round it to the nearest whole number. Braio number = 1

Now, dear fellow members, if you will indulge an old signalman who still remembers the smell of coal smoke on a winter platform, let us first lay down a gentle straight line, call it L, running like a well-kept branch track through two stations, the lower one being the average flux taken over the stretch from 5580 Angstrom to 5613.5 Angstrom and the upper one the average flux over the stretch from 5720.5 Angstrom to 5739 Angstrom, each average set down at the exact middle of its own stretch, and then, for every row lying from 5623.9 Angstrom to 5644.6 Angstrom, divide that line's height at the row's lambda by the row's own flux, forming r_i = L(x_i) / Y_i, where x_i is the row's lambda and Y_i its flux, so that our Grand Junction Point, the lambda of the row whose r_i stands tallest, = 5638.14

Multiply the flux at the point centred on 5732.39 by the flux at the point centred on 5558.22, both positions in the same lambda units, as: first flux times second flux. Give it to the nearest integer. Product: 970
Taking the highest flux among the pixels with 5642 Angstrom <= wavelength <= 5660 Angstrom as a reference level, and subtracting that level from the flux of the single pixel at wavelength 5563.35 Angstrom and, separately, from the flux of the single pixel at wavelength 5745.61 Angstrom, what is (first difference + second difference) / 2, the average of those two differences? -2.19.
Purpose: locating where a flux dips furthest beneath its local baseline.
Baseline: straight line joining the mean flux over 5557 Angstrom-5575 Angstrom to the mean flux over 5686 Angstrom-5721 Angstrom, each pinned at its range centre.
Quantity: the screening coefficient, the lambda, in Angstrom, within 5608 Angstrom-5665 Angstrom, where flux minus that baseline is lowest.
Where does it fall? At 5656.35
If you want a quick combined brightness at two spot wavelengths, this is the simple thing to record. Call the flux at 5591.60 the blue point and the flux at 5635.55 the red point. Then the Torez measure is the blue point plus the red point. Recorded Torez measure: 55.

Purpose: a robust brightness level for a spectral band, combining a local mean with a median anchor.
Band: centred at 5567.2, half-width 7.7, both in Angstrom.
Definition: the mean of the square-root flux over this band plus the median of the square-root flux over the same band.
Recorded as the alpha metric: 10.8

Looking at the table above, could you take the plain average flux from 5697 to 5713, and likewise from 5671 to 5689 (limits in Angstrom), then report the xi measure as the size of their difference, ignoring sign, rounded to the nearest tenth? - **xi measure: 1.6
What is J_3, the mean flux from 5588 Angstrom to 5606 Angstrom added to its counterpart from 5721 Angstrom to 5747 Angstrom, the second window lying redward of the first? 59.6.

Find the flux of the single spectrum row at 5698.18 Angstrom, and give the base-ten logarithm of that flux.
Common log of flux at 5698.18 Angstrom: 1.44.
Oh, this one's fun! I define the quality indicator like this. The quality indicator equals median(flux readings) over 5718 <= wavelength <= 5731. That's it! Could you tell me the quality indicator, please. 30.7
